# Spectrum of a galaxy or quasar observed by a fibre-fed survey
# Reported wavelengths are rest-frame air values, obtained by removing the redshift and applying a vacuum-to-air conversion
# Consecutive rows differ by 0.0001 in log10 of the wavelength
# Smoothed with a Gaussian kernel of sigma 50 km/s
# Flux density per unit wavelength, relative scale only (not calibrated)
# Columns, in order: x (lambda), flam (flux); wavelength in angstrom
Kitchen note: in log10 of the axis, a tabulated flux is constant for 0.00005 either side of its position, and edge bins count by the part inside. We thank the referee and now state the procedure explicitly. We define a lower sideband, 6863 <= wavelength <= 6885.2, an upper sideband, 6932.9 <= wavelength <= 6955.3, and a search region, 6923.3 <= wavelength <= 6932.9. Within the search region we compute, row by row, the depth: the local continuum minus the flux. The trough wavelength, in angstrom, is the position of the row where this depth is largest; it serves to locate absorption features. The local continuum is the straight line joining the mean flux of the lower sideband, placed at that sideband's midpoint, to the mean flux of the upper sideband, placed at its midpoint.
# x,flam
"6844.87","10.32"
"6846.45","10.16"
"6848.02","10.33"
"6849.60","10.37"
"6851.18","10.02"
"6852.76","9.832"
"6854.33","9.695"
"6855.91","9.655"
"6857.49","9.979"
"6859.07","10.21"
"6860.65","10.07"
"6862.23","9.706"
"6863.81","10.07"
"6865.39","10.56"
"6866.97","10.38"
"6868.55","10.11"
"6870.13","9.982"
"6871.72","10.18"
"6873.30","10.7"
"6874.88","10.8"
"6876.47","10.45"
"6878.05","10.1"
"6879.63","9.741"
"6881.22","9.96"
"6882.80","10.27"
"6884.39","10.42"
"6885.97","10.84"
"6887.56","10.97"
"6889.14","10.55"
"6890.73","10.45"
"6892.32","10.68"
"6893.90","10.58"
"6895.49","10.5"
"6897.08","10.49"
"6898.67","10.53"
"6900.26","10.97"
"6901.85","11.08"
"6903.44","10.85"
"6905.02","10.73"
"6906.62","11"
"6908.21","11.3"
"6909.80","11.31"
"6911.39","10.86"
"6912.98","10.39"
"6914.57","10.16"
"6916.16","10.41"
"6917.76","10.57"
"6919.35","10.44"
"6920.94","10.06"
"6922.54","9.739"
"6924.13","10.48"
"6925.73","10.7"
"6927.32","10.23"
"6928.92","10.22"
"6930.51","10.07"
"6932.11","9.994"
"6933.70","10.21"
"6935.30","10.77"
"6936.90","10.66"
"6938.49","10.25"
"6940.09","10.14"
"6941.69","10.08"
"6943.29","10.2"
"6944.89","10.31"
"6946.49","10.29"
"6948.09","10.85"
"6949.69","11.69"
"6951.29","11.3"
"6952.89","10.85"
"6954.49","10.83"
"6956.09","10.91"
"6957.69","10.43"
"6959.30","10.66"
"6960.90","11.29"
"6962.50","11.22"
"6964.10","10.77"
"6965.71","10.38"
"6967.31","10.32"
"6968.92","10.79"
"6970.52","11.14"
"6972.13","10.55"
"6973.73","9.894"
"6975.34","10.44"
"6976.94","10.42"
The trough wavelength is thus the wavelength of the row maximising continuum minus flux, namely 6932.11 angstrom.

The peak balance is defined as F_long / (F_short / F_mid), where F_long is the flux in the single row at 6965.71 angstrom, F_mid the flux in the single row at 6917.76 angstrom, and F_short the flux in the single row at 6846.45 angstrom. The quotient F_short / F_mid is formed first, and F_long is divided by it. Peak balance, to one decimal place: 10.8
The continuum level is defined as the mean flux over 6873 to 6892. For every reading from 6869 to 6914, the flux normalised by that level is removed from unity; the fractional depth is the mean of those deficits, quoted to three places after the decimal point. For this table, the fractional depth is -0.015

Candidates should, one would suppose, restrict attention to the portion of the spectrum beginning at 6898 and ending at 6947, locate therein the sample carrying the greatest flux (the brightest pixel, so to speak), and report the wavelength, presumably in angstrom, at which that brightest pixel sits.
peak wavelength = 6909.80 angstrom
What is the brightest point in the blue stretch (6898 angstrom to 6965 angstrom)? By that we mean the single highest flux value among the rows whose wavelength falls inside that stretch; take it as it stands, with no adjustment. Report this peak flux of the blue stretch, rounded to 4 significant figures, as 11.69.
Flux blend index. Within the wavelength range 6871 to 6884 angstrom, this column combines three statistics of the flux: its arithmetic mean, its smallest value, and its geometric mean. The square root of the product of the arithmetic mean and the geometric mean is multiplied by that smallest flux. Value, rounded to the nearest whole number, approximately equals 100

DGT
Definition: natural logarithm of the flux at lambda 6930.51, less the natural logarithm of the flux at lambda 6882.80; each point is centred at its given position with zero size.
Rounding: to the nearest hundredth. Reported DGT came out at -0.02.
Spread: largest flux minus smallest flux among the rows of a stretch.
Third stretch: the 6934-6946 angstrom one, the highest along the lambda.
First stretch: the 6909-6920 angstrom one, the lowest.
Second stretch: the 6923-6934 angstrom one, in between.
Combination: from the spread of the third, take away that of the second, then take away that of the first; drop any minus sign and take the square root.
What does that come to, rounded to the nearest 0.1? 1.1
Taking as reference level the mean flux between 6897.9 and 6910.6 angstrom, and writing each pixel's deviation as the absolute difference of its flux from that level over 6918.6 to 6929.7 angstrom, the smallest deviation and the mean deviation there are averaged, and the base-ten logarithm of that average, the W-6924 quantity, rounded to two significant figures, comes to -0.31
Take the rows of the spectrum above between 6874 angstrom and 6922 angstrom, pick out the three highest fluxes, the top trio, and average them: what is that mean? 11.2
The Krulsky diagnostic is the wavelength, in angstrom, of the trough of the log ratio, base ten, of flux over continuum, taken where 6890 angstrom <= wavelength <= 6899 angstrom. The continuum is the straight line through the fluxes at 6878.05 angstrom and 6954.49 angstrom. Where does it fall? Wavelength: 6897.08 angstrom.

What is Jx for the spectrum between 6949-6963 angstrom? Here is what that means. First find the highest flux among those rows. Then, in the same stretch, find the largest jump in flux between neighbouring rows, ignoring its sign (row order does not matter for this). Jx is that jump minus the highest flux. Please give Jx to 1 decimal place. -11.1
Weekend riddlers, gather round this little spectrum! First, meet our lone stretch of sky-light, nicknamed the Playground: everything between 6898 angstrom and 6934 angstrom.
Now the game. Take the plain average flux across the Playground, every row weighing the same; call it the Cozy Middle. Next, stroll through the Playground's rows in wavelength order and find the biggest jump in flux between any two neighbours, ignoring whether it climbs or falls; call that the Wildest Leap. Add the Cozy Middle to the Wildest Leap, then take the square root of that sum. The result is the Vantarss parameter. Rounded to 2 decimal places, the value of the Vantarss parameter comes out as 3.36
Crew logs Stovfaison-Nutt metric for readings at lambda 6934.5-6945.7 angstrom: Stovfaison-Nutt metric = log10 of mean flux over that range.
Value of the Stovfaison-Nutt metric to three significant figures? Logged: 1.01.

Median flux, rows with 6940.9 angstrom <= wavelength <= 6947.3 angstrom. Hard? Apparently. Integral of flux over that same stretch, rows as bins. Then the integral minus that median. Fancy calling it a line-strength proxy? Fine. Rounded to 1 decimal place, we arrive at 55.1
